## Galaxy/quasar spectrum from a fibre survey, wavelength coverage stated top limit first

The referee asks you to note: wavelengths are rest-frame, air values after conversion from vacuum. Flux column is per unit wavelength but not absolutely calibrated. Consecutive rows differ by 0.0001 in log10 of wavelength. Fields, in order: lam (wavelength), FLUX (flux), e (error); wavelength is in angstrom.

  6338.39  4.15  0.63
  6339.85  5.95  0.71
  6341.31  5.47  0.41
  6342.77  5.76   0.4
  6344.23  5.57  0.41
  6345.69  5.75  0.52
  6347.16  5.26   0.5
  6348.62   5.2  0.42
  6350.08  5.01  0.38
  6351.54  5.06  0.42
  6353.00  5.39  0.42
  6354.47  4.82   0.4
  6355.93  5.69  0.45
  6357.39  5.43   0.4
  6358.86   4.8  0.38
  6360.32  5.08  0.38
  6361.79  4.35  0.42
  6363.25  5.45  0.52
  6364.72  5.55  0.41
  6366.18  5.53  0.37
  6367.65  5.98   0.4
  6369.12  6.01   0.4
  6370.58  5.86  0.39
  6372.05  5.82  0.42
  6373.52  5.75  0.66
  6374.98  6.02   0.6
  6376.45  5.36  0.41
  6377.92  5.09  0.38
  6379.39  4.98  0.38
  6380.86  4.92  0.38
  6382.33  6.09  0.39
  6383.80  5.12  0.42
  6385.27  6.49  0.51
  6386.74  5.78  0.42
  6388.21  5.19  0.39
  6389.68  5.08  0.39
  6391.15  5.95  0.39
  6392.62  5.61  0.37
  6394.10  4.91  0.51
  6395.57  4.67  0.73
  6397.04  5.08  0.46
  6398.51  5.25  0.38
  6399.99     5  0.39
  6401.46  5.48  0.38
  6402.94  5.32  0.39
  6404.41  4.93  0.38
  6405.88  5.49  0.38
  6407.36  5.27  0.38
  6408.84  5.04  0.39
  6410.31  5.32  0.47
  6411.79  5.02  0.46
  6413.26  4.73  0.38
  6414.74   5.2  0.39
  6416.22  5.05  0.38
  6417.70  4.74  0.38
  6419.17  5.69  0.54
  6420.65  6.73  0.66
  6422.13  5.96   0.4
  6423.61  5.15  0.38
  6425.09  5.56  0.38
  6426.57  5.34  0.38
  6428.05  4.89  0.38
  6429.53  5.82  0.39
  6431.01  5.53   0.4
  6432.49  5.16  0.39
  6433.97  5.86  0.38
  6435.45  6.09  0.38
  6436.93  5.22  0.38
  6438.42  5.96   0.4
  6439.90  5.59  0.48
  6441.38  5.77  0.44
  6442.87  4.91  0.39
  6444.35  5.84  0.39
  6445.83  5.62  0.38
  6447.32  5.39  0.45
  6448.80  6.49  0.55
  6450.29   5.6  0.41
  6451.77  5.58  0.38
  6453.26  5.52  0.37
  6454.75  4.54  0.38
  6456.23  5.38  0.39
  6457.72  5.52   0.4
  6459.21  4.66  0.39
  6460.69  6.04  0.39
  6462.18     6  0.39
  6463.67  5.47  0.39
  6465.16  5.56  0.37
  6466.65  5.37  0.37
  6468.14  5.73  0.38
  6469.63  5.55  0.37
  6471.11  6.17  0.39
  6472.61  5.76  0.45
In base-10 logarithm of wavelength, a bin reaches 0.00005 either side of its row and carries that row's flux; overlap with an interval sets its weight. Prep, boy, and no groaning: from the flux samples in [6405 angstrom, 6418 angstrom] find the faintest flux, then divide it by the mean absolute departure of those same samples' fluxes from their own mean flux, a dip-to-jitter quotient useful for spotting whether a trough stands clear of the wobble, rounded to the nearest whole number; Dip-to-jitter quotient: 24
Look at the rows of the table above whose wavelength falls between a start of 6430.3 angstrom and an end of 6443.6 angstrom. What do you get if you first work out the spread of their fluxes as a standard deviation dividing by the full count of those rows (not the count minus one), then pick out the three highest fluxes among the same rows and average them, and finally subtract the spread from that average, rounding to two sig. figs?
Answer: 5.6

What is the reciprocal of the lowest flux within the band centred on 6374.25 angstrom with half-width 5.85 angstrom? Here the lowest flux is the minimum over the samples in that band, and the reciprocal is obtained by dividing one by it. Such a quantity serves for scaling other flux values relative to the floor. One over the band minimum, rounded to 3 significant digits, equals 0.201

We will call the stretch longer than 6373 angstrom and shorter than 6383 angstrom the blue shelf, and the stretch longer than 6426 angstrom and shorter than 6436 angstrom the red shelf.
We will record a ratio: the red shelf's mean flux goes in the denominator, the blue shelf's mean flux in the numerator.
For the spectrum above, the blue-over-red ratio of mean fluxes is 0.99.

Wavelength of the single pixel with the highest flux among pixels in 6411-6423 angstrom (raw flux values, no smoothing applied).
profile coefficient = 6420.65 angstrom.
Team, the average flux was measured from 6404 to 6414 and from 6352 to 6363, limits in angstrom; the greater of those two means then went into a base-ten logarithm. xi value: 0.71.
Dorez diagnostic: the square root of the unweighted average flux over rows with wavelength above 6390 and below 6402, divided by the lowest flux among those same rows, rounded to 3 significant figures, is 0.490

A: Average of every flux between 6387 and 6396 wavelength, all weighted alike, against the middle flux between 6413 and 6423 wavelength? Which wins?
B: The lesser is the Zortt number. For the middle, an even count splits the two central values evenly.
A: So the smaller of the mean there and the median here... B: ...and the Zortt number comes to 5.20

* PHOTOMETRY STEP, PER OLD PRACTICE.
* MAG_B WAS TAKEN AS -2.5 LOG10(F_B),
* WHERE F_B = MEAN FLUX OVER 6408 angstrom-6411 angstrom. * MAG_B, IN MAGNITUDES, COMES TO -1.79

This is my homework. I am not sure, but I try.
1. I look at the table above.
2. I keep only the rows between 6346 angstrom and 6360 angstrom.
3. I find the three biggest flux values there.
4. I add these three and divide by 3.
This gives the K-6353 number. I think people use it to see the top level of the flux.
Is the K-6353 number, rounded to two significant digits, 5.5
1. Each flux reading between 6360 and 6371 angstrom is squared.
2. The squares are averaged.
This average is 30.3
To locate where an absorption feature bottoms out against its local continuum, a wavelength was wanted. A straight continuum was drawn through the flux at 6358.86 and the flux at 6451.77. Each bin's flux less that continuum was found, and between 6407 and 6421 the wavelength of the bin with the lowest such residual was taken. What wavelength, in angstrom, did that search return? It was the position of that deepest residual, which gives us 6417.70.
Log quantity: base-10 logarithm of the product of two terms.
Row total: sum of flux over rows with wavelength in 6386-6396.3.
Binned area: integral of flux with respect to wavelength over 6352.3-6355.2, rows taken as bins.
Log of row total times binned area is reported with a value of 2.74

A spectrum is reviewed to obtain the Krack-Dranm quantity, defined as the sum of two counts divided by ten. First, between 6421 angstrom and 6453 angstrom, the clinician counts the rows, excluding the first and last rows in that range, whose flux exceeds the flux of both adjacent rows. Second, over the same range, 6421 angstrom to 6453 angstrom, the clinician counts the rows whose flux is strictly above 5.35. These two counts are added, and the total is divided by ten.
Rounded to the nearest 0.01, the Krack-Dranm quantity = 2.20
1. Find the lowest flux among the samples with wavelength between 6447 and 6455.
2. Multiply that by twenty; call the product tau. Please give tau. 91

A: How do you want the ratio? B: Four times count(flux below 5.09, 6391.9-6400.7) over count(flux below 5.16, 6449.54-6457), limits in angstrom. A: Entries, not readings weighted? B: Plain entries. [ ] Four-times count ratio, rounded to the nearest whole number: 16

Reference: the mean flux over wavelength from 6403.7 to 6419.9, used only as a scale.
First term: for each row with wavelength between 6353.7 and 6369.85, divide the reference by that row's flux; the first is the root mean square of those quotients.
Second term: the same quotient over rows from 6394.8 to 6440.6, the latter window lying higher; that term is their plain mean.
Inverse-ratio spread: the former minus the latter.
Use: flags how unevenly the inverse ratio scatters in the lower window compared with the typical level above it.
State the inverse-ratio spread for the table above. 0.01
